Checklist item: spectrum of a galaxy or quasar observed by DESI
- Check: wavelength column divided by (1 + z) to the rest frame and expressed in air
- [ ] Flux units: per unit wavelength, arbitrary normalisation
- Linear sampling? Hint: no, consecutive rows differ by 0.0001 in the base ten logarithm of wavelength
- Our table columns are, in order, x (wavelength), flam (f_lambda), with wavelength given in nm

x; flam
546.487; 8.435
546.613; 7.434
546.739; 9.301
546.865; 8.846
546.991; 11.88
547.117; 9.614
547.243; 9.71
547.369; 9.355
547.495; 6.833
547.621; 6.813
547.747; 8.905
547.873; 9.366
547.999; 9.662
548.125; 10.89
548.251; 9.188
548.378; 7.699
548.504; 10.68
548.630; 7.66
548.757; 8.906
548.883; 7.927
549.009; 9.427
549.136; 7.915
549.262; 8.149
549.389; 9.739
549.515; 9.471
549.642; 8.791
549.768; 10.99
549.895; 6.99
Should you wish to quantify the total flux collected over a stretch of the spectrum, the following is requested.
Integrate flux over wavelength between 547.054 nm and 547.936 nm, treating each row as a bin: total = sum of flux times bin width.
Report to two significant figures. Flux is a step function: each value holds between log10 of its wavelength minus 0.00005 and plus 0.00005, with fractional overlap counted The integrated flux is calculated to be 7.6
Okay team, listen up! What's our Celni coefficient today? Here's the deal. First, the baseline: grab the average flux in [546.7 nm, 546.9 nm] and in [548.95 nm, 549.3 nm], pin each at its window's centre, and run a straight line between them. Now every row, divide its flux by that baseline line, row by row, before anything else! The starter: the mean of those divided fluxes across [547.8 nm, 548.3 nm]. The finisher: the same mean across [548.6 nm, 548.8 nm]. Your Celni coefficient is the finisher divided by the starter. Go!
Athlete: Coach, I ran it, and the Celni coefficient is 0.86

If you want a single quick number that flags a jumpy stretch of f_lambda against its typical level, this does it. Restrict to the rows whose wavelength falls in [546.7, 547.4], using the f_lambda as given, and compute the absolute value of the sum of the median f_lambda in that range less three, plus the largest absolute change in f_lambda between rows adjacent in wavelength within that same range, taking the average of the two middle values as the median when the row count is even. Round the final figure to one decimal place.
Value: 9.5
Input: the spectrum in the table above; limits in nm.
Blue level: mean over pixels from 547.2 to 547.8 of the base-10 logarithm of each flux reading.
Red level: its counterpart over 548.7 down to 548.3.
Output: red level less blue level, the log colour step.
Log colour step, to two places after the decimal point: 0.02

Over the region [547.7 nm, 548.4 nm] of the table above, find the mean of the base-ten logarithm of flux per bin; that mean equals 0.97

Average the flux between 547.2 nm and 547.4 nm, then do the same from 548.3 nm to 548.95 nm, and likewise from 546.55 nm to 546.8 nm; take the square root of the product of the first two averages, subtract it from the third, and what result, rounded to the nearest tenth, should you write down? -0.7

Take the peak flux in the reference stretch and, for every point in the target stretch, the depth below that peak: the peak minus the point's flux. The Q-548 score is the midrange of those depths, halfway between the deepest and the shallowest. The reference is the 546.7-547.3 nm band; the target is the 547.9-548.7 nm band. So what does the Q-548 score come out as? 2.6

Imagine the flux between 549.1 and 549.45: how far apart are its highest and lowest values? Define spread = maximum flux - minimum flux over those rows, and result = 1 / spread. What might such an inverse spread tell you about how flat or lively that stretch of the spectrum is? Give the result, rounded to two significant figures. 0.55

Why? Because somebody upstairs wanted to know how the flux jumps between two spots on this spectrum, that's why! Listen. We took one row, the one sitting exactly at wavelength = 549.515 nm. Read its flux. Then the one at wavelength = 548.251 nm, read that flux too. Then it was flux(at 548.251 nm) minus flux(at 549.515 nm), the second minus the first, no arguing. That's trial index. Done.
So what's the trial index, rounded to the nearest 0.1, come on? -0.3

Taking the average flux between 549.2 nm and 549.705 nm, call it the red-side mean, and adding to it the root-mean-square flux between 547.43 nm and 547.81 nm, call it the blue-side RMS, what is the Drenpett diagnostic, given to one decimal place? 16.6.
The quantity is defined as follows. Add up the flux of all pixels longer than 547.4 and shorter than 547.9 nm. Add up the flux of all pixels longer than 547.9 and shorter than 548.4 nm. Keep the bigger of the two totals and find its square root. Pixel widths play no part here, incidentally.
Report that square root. 6.12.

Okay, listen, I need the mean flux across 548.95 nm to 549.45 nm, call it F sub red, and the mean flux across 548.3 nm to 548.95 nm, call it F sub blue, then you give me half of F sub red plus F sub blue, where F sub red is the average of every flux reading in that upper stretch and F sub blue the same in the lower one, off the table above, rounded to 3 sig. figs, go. 8.69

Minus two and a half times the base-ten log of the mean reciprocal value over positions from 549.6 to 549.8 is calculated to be 2.47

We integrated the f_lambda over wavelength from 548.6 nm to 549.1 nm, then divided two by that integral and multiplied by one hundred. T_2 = 47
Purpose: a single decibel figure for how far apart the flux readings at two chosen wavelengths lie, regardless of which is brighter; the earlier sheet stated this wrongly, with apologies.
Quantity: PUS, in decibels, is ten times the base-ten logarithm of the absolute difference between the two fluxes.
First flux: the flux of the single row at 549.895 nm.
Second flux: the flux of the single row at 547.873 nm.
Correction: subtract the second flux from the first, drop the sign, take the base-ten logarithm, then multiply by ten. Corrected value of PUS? 3.8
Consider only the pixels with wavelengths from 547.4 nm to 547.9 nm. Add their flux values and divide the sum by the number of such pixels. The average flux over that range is 8.0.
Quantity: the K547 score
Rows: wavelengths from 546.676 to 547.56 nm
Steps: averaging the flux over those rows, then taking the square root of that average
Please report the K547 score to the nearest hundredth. 3.06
